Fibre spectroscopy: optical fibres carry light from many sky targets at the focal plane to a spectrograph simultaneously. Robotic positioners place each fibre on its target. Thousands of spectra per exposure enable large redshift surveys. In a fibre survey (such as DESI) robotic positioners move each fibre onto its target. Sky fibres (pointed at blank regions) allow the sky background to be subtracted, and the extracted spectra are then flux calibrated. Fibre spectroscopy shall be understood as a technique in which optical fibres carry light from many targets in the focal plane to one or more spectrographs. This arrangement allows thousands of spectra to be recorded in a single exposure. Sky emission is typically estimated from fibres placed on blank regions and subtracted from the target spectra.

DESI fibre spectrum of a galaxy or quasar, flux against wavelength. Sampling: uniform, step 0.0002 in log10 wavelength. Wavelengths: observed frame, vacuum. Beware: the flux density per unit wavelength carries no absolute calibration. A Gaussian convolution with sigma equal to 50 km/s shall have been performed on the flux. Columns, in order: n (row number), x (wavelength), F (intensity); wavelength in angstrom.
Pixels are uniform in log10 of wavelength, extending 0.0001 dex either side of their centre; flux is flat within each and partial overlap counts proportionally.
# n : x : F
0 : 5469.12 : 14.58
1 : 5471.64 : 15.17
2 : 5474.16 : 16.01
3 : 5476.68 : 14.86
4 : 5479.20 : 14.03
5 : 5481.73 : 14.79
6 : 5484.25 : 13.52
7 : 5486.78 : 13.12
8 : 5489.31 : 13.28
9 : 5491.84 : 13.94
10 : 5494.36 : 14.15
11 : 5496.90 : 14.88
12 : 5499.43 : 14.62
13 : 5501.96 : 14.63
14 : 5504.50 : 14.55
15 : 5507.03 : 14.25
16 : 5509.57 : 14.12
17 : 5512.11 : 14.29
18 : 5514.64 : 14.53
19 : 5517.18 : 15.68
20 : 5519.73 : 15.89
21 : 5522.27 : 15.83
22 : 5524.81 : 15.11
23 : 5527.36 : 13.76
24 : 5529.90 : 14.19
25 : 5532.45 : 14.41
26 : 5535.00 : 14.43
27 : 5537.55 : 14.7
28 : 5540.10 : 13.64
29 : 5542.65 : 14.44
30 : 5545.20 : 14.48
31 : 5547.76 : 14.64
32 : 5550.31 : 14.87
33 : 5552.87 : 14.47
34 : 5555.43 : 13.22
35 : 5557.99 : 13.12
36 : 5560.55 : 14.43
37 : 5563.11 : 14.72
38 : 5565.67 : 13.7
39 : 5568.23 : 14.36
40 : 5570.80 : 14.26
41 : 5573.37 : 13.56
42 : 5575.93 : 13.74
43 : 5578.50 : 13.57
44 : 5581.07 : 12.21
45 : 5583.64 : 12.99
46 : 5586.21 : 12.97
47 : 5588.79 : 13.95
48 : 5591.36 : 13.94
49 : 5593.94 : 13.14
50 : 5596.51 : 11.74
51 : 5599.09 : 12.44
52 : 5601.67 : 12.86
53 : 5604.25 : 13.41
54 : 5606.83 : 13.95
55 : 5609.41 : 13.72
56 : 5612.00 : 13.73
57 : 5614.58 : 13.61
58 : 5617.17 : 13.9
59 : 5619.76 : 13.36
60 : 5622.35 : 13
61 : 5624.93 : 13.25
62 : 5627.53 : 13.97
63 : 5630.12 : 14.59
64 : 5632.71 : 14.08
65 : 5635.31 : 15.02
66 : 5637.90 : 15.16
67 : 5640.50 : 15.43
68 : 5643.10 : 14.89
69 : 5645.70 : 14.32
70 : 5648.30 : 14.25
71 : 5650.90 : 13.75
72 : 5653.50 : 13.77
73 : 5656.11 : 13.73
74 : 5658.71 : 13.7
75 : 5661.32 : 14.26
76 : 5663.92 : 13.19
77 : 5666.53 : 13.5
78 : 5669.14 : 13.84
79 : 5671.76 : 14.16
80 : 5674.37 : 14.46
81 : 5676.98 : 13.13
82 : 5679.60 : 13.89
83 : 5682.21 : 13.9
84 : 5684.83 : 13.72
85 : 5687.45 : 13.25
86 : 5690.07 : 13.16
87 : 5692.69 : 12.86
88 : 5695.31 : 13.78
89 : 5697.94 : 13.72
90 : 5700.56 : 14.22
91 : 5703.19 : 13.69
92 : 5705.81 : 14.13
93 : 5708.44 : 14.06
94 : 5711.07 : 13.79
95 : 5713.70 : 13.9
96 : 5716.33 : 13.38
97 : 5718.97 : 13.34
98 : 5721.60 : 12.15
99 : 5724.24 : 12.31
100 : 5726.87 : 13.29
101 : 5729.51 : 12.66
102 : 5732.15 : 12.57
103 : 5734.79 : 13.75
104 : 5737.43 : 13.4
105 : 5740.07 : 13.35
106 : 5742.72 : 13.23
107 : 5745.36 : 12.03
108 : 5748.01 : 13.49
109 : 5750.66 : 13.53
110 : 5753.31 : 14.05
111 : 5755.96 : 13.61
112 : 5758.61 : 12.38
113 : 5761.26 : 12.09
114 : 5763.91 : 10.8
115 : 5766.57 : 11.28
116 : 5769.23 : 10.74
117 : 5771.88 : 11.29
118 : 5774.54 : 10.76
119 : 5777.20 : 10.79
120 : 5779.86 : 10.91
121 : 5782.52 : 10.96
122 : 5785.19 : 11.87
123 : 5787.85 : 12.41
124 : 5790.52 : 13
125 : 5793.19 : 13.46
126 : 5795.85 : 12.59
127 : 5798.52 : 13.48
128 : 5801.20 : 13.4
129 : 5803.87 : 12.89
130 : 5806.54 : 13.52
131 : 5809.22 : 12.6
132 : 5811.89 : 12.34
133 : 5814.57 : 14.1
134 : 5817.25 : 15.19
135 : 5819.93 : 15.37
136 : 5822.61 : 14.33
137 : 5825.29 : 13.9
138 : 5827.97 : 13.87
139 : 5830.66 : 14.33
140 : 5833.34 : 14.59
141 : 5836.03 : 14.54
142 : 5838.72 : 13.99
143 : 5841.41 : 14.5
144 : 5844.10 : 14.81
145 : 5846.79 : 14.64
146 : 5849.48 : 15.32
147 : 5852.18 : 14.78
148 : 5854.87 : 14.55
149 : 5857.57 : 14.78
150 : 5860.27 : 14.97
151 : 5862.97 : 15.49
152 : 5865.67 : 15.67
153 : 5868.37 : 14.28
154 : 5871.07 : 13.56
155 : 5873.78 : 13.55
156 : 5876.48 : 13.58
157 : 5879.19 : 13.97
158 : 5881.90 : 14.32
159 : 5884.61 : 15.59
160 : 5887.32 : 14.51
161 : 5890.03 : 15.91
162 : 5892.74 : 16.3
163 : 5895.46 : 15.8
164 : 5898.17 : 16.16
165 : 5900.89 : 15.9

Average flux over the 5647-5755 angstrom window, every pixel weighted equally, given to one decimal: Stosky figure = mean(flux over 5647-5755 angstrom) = 13.5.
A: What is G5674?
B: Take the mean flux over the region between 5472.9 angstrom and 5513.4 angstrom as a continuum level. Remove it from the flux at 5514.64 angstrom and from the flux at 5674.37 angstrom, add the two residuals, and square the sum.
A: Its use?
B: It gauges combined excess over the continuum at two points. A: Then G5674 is 0.13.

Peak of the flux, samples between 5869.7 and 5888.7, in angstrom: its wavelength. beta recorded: 5884.61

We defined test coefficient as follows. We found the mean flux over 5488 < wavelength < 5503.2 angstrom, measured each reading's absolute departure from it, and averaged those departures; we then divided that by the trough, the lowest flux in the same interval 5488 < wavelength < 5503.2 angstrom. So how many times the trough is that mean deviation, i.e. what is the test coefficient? 0.035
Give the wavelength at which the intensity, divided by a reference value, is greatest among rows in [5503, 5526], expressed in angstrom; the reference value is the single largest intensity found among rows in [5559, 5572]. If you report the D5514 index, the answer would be 5519.73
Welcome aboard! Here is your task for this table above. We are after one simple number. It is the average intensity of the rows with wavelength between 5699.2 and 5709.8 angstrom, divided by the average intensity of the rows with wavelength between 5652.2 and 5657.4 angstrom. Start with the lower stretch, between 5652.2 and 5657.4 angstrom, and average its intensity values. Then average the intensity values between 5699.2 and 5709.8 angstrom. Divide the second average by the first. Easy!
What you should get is 1.02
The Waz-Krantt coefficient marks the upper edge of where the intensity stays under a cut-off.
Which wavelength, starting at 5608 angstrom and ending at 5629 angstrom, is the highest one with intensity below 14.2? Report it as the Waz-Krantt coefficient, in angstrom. 5627.53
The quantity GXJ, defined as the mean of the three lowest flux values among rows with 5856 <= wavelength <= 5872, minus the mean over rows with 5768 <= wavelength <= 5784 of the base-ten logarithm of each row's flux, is 13.2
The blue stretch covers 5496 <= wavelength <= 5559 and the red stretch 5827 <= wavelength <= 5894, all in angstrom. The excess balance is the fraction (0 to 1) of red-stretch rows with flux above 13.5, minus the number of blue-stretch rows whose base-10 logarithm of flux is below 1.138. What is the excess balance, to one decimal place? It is -2.0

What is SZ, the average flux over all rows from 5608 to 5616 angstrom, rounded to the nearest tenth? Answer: 13.7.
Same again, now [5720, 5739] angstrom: 12.9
